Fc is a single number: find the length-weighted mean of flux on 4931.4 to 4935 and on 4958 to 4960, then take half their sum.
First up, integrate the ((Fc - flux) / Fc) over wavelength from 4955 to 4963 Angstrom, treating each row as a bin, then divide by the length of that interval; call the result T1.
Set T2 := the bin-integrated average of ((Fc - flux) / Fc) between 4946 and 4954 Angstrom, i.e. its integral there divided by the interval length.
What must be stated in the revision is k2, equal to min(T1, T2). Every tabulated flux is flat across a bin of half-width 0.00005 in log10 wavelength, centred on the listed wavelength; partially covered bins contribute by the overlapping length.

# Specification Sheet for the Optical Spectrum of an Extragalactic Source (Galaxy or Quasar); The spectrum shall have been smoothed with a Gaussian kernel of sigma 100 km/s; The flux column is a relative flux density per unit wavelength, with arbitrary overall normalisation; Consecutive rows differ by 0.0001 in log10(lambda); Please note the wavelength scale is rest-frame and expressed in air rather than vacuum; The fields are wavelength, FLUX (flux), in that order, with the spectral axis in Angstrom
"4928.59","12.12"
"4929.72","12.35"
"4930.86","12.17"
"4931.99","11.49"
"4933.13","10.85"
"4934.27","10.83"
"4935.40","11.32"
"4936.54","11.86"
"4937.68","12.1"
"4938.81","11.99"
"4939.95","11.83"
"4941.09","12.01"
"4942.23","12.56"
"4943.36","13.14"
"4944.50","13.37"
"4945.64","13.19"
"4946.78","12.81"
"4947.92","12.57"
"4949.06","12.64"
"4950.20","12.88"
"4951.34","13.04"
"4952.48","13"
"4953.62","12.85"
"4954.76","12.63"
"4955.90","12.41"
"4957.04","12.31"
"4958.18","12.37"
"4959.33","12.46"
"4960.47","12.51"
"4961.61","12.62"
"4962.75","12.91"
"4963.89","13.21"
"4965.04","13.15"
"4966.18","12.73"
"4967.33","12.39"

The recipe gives -0.093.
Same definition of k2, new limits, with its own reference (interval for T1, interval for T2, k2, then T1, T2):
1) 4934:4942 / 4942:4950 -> -0.100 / 0.00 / -0.100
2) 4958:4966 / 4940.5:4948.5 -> -0.091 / -0.09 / -0.091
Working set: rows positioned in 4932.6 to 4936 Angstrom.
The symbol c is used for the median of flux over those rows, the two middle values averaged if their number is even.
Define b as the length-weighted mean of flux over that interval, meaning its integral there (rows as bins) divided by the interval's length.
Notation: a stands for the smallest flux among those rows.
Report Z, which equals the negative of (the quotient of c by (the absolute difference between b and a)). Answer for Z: -62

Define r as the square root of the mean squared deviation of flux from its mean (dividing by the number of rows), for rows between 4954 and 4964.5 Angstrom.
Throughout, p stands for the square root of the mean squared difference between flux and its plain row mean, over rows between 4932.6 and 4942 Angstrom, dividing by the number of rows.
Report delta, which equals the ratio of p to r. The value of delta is 1.8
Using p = 0.5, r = 0.27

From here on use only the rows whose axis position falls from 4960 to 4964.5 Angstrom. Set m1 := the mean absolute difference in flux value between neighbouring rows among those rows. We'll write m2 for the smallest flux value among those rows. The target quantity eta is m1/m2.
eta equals 0.019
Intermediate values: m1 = 0.23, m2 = 12.51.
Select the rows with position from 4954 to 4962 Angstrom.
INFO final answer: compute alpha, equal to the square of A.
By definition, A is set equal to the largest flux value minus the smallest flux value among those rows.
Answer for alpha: 0.10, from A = 0.3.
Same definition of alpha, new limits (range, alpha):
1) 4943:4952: 0.64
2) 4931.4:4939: 1.61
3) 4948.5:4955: 0.17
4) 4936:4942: 0.07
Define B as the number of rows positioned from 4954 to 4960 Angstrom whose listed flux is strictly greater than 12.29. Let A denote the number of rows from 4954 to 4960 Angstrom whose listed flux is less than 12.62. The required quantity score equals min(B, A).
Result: 4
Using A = 4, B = 5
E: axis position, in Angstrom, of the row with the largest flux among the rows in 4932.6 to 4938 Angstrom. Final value 4937.68 Angstrom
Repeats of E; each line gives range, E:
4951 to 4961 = 4951.34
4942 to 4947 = 4944.50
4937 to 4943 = 4942.23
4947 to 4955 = 4951.34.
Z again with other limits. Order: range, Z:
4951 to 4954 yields -110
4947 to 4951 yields -84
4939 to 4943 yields -35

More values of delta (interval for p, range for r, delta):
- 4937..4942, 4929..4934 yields 0.2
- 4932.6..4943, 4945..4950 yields 2.3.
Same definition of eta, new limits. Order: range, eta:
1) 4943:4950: 0.018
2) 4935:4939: 0.026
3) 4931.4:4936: 0.035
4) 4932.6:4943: 0.026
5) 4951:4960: 0.010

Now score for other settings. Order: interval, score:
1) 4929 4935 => 1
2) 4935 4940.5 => 0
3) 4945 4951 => 1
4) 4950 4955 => 0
